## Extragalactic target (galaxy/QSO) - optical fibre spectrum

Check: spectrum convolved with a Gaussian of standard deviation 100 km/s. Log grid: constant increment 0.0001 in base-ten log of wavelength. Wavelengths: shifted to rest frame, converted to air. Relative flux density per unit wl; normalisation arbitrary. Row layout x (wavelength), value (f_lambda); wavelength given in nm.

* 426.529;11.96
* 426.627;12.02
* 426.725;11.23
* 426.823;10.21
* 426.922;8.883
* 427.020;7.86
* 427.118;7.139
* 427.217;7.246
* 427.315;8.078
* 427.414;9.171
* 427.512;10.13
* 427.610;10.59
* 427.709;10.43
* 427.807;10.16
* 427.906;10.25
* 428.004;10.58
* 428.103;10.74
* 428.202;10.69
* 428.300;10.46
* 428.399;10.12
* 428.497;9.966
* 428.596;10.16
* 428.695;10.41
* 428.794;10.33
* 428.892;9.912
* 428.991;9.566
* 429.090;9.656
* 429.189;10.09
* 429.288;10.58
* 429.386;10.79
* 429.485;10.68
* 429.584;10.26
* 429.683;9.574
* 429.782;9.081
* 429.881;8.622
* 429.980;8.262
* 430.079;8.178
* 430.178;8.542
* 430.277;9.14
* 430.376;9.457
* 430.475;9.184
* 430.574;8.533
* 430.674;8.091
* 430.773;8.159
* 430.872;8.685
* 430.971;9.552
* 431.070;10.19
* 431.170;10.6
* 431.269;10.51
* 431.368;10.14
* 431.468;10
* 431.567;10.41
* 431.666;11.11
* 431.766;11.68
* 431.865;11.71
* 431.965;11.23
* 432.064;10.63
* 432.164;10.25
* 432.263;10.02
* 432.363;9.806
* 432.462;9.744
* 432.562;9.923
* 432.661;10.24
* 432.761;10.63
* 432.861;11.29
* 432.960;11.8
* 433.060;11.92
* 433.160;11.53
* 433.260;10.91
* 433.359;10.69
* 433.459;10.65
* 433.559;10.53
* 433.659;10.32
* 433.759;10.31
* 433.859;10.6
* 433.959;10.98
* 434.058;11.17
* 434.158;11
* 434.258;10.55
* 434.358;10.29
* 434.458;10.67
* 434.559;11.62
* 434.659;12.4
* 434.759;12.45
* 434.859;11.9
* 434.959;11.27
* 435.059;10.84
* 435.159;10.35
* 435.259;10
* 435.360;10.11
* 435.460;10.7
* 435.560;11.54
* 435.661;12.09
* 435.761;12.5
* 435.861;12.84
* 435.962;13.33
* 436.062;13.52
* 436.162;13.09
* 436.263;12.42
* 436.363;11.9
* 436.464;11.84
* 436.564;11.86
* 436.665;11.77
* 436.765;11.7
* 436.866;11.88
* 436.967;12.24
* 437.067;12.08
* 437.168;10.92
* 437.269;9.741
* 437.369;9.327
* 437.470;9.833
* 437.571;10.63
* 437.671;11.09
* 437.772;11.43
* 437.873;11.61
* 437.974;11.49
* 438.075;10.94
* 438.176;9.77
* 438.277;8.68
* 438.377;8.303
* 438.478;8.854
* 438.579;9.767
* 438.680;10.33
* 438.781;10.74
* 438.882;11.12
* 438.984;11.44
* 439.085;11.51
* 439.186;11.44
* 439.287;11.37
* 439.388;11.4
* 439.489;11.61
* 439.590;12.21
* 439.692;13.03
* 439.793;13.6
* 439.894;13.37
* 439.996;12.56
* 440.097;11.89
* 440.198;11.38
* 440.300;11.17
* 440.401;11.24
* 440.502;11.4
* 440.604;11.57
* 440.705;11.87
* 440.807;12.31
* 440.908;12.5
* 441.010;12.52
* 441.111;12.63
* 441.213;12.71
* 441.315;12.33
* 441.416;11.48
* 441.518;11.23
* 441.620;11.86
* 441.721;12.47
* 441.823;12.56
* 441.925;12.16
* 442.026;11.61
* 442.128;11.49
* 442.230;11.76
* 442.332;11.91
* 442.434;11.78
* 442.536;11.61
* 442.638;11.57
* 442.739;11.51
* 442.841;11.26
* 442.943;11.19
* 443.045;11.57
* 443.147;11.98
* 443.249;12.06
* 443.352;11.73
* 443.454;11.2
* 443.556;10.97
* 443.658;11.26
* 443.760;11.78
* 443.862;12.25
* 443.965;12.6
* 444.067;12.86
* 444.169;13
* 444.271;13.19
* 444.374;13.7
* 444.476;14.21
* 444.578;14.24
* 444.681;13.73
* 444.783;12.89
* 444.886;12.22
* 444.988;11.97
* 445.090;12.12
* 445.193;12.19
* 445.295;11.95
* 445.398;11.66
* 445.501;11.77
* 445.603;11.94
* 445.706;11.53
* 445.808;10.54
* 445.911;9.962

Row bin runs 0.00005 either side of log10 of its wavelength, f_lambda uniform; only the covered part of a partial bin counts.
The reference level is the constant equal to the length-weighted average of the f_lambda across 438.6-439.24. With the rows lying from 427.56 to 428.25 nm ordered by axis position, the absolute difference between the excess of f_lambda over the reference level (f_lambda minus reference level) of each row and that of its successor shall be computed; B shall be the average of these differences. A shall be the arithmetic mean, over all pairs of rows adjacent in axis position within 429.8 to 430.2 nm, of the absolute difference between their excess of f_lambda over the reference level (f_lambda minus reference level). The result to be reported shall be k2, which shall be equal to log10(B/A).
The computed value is -0.18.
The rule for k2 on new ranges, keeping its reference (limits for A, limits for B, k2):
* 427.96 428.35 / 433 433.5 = 0.34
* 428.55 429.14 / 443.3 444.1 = 0.20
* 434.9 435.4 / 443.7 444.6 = -0.05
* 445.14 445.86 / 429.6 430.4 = 0.02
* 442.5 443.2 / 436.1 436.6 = 0.20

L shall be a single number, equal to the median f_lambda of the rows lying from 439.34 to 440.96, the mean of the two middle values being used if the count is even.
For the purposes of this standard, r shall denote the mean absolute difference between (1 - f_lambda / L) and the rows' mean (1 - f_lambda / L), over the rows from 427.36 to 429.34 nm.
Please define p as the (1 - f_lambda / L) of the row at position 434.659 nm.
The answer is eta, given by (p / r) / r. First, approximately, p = -0.04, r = 0.026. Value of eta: -66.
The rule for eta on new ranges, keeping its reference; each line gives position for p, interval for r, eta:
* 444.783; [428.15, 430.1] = -32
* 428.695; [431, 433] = 62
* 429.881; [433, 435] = 125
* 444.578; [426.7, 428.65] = -29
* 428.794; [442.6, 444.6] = 26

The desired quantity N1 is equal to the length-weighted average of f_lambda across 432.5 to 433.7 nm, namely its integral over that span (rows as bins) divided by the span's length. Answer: 10.9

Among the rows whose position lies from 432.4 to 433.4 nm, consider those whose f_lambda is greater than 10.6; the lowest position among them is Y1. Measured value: 432.761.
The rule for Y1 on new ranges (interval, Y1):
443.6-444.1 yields 443.658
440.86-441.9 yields 440.908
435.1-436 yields 435.460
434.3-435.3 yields 434.458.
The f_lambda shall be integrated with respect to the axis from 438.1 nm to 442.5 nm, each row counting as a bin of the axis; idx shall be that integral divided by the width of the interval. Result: 11.6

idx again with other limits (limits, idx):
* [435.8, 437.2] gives 12.3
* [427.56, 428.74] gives 10.4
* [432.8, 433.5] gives 11.3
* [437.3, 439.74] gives 10.7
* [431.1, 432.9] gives 10.5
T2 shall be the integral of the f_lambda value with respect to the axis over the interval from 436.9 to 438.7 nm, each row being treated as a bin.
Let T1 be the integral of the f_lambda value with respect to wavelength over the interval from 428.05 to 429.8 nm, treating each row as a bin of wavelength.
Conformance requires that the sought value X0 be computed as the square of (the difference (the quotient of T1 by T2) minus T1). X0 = 285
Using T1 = 18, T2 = 18.7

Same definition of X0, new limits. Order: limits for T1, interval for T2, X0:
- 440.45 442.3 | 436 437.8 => 448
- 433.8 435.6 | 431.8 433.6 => 354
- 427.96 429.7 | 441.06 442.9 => 290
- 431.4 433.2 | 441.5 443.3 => 341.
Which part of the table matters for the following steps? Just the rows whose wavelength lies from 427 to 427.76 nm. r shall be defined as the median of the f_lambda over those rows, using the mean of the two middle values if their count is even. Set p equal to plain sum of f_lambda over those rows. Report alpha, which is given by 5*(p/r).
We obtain 41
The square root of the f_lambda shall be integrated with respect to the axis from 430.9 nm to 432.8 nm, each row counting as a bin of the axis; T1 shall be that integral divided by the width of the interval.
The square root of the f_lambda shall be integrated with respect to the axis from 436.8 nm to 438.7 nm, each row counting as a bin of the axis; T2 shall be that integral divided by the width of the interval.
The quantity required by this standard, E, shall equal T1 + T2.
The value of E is 6.5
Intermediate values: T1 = 3.2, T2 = 3.23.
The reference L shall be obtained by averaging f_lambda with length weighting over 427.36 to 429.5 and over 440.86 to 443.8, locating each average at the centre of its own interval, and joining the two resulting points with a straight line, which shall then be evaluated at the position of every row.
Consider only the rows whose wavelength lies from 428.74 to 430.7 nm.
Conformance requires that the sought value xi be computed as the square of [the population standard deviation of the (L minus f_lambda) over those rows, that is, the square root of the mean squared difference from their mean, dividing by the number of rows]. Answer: 0.8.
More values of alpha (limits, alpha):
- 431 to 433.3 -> 116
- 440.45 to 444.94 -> 224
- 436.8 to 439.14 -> 112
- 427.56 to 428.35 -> 40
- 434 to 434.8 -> 41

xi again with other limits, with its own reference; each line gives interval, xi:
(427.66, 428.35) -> 0.0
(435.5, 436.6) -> 0.4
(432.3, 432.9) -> 0.3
